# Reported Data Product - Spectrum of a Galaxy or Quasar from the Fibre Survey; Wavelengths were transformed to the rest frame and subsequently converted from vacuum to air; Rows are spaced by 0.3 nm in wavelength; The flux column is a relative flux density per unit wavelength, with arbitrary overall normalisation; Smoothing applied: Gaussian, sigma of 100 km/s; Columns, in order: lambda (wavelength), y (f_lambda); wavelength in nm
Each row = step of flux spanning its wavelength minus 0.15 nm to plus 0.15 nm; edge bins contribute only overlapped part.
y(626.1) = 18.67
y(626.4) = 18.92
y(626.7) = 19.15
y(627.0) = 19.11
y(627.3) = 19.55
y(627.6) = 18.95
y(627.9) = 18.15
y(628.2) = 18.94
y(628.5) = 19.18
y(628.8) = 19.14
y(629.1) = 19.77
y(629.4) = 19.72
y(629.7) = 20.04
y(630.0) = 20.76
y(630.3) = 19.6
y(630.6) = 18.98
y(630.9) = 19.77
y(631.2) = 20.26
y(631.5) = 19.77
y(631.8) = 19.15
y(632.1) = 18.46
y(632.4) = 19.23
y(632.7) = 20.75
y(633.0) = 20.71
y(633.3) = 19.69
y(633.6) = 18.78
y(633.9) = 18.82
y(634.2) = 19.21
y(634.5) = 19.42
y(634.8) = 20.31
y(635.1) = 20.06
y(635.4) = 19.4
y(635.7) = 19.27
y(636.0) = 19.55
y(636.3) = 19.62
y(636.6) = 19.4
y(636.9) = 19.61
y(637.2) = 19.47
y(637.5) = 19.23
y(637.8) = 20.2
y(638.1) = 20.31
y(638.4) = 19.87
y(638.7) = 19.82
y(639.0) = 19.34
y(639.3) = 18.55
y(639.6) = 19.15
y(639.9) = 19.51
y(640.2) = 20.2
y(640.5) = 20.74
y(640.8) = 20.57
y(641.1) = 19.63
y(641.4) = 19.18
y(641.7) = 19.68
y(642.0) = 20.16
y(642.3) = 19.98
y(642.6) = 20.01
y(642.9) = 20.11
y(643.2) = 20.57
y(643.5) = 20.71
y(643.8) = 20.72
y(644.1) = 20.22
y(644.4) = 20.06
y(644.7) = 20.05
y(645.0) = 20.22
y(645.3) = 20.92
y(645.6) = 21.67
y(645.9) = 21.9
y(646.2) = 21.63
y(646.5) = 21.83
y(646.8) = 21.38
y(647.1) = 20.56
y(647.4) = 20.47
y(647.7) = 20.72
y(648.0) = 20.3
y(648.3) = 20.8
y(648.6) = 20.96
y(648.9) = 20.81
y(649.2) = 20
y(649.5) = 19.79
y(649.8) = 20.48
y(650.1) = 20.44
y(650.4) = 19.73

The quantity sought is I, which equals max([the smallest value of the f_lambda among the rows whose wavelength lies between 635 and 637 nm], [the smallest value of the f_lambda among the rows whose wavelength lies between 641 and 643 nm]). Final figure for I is 19.3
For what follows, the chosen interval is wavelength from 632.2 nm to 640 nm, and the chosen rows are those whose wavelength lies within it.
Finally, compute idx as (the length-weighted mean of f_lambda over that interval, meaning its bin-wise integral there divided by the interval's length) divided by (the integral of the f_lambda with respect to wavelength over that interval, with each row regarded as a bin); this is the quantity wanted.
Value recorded 0.1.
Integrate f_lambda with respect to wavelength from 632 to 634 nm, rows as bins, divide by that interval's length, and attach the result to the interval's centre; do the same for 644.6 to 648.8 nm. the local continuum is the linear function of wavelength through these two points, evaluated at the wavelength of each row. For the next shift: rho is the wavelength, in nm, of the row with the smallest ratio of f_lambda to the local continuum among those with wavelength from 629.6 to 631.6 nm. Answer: 630.6 nm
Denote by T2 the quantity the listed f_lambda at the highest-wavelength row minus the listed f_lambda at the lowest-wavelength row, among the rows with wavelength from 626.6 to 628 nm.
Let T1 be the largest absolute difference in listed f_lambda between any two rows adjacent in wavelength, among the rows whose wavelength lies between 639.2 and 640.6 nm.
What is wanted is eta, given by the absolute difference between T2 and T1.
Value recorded 1.69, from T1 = 0.69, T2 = -1.0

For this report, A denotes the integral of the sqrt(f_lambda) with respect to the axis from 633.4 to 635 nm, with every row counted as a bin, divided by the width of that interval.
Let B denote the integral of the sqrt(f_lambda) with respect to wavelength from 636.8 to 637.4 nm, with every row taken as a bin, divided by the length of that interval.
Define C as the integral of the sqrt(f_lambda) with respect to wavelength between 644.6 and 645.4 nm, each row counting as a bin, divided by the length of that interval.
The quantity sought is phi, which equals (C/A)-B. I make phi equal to -3.39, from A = 4.40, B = 4.42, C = 4.51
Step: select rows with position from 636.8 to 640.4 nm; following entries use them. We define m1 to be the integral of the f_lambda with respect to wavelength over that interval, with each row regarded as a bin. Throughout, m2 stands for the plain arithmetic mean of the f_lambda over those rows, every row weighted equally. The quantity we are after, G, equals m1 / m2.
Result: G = 3.6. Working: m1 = 71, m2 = 19.6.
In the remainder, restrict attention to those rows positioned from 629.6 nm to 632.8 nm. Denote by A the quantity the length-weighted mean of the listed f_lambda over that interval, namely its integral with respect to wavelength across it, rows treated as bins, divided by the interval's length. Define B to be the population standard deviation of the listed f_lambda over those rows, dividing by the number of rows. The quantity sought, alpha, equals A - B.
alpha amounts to 19.0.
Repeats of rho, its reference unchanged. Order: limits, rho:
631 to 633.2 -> 632.1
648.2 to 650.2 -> 649.5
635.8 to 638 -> 637.5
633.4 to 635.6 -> 633.6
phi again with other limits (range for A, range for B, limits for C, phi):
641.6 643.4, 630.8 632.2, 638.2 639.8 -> -3.43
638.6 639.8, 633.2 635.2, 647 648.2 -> -3.38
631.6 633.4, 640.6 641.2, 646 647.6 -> -3.46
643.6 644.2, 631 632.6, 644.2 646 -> -3.40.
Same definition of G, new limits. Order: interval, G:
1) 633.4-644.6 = 11.2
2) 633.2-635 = 1.8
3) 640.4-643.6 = 3.2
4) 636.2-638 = 1.8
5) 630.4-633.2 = 2.8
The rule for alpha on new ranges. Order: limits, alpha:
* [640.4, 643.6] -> 19.6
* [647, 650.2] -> 20.1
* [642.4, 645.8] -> 20.0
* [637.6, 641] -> 19.2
